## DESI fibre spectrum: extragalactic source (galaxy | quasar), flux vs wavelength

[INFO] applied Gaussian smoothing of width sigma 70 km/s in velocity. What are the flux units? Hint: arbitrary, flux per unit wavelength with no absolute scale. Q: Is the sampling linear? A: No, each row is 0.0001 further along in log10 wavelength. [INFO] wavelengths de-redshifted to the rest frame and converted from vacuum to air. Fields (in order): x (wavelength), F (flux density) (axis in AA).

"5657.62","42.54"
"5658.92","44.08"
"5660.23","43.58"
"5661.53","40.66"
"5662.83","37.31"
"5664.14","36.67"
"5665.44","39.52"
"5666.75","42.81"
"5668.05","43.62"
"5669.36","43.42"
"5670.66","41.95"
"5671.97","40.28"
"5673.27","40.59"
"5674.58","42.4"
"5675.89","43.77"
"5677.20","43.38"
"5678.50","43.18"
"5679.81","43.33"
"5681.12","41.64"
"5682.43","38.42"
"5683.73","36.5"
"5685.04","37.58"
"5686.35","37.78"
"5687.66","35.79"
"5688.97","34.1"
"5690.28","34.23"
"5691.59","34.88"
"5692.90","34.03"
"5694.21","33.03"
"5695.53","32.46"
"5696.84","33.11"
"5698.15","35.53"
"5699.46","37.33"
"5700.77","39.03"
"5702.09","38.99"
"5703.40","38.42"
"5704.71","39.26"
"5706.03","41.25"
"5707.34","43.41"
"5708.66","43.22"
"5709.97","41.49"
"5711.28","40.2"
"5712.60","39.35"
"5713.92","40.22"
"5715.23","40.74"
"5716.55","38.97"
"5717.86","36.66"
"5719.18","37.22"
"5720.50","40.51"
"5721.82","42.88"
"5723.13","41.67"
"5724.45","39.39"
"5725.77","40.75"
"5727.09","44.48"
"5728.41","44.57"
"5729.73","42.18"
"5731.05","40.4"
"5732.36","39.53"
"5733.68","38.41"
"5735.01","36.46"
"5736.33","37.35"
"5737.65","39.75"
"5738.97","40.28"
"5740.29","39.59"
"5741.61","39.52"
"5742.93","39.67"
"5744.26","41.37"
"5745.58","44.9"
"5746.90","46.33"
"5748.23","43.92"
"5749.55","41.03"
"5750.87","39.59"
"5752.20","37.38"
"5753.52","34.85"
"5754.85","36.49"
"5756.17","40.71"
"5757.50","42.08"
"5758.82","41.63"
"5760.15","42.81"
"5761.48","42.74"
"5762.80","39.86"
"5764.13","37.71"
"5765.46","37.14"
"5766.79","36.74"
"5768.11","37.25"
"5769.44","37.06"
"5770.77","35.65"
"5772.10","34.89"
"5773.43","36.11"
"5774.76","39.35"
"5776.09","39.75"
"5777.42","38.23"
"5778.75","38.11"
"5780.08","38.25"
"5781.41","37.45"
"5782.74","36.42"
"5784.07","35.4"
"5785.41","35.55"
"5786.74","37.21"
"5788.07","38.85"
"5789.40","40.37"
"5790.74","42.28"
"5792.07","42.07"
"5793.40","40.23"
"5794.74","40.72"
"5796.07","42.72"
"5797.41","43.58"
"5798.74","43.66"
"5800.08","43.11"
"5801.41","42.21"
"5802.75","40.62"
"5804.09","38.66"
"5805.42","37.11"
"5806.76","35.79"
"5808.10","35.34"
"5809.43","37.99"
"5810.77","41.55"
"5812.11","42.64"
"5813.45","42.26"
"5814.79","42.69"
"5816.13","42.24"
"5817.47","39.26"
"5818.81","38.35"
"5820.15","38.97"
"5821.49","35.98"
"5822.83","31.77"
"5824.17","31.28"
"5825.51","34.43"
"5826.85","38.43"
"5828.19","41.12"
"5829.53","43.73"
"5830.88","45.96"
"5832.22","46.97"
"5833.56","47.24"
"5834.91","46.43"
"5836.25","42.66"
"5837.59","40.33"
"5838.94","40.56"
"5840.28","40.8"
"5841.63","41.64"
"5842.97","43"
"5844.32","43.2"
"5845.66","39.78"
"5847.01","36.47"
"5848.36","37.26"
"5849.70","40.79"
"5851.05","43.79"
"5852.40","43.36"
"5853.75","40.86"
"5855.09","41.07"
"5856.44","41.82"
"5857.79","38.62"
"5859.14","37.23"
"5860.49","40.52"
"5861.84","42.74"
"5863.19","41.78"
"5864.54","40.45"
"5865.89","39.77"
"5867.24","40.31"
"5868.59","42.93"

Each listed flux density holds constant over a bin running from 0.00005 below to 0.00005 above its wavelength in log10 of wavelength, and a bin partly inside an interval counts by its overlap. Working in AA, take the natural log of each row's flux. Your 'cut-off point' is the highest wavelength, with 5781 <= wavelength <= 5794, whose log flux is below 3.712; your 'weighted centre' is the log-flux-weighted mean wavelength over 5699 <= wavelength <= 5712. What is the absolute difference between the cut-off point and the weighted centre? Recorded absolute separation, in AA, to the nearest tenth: 88.0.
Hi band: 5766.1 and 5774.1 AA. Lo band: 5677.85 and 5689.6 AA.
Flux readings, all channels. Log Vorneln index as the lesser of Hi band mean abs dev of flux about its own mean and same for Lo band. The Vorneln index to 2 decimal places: 0.73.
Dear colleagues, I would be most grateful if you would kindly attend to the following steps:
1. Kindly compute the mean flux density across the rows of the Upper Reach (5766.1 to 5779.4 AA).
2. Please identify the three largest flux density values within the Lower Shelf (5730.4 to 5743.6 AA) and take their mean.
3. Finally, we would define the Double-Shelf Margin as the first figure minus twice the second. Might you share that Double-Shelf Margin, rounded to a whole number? -43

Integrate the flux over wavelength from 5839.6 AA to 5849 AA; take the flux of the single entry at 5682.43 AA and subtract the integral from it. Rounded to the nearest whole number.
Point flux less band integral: -341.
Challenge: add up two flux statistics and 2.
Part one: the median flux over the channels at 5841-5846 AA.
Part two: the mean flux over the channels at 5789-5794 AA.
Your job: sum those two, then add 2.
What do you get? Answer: 86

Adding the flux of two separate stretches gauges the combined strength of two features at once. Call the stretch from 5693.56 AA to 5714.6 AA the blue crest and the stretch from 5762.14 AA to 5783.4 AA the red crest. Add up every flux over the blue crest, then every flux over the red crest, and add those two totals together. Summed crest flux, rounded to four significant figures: 1216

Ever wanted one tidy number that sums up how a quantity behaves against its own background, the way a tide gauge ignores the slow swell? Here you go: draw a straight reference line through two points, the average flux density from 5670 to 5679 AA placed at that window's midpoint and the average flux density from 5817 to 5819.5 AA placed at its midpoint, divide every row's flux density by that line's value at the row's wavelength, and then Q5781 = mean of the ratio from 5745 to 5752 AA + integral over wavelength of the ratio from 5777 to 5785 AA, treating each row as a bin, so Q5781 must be 8.6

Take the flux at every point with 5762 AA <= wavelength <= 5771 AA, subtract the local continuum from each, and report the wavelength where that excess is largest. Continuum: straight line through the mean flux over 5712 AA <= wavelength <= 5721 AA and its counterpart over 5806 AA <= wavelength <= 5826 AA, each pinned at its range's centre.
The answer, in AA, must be 5762.80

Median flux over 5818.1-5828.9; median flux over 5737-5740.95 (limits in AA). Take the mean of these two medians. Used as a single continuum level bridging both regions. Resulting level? 38.5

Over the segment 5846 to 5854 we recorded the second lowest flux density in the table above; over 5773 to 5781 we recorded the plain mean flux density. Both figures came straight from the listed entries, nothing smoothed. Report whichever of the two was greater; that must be 38.3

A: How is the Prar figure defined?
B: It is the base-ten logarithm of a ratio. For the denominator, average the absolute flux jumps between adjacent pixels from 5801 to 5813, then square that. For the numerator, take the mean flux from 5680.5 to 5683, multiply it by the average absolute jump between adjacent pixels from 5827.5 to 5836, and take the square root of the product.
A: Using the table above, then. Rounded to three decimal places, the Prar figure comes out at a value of 0.376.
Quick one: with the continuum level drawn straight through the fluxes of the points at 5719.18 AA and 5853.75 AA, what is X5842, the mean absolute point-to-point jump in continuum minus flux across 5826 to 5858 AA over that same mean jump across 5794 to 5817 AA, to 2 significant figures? 1.4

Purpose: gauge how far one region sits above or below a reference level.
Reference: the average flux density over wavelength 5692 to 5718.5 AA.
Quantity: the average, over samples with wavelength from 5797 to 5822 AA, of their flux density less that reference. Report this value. 1.8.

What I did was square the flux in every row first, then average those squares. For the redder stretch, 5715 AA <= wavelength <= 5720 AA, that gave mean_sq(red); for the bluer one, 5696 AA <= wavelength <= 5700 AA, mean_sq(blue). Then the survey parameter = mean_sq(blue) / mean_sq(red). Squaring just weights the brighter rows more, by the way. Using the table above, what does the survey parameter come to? 0.85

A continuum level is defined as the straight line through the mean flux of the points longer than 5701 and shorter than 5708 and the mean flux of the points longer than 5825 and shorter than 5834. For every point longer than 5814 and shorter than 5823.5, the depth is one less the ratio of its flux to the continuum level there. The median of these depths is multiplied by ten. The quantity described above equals 0.81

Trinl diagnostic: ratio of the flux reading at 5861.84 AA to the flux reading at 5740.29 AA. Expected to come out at 1.08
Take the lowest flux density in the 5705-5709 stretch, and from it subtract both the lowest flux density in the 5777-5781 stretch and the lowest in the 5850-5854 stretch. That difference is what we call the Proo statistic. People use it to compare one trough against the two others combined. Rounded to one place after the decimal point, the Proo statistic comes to -37.7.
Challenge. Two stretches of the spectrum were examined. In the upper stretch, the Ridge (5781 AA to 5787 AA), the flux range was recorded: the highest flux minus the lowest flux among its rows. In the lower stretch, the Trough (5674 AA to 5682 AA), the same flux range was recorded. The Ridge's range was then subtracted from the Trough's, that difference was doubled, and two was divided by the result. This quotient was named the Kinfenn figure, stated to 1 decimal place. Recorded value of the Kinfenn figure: 12.5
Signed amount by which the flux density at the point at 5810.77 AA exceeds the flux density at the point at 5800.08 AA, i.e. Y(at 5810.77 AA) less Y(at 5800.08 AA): -2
